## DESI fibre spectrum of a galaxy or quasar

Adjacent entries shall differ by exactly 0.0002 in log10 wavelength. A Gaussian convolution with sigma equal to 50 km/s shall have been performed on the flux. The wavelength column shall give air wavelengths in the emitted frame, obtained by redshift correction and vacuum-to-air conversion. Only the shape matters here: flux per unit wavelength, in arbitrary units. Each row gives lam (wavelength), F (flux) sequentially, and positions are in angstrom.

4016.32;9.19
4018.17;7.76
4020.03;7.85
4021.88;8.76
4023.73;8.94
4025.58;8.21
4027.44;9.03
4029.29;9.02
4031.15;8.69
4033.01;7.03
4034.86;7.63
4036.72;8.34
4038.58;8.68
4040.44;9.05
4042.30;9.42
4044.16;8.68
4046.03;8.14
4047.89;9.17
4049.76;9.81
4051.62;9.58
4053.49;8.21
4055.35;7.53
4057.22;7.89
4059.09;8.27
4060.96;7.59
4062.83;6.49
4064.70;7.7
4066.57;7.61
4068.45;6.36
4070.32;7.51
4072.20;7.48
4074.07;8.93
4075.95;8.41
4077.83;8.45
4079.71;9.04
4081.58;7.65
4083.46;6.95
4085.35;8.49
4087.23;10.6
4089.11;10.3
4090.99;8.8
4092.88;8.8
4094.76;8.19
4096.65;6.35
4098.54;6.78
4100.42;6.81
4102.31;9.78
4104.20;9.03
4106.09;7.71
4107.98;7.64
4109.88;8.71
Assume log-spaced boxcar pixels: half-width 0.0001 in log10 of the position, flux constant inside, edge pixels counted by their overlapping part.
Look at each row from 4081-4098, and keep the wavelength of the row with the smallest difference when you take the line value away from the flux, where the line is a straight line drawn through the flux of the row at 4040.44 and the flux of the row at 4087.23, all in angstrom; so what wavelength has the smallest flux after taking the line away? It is 4096.65 angstrom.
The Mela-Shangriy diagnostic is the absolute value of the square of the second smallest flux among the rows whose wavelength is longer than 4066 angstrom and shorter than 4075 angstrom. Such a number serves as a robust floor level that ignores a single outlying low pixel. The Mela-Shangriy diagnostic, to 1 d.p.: 56.0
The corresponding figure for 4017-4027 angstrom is 61.6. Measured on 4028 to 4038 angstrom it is 58.2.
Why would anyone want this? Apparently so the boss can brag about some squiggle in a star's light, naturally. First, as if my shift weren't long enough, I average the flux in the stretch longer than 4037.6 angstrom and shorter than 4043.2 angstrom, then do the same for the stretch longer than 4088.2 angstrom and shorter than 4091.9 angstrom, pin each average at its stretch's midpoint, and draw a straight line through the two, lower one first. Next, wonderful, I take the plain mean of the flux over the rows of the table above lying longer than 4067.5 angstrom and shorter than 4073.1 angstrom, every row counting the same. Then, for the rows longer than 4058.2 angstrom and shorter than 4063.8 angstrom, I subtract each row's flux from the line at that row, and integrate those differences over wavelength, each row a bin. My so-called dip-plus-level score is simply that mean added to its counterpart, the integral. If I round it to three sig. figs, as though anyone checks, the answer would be 17.3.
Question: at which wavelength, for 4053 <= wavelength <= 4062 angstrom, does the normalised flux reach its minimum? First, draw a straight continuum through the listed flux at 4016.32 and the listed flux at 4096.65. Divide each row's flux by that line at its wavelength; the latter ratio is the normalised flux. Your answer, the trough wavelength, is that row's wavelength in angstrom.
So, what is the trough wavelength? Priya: 4055.35 angstrom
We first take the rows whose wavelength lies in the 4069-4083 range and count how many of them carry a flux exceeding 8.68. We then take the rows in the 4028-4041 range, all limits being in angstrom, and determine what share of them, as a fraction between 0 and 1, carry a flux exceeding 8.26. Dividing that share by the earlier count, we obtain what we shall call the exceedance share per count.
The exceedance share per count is 0.36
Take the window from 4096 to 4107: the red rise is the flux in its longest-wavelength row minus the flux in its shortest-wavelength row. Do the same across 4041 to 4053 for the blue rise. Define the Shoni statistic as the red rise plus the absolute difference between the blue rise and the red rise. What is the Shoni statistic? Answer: 2.6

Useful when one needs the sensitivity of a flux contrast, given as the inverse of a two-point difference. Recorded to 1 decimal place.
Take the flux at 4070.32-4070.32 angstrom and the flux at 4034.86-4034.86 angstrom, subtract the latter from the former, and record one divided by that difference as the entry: -8.3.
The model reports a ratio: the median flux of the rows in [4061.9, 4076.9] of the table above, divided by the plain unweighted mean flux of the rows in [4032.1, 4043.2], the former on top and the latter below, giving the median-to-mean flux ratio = 0.90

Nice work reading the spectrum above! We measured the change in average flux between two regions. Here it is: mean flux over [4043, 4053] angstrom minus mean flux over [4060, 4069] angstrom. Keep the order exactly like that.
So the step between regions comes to 1.9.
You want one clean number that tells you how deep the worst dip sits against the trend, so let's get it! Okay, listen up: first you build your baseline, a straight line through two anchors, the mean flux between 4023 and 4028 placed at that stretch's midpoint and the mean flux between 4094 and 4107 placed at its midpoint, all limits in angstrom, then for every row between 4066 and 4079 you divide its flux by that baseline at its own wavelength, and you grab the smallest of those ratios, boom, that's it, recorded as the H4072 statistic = 0.78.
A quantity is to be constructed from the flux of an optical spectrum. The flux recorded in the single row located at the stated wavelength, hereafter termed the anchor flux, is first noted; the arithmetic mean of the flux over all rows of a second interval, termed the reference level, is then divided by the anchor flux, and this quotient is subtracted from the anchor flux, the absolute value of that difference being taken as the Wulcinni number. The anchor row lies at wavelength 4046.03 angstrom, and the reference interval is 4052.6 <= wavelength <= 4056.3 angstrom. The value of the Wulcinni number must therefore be 7.2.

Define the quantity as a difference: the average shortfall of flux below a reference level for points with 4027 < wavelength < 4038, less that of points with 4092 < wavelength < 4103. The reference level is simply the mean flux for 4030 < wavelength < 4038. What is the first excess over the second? -0.5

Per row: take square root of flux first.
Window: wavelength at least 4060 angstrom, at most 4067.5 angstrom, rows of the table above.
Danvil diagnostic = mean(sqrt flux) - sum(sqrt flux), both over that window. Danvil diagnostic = -8.13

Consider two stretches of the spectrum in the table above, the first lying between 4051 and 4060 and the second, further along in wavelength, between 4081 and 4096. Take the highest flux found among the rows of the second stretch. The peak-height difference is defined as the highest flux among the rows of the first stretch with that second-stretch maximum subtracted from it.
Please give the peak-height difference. -1.0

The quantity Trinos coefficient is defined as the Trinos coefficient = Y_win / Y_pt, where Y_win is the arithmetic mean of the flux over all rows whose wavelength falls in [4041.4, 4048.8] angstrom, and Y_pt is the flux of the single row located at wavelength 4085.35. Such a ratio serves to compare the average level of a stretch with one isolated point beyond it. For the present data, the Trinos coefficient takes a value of 1.04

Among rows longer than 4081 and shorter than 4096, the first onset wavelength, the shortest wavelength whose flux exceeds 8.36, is 4085.35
